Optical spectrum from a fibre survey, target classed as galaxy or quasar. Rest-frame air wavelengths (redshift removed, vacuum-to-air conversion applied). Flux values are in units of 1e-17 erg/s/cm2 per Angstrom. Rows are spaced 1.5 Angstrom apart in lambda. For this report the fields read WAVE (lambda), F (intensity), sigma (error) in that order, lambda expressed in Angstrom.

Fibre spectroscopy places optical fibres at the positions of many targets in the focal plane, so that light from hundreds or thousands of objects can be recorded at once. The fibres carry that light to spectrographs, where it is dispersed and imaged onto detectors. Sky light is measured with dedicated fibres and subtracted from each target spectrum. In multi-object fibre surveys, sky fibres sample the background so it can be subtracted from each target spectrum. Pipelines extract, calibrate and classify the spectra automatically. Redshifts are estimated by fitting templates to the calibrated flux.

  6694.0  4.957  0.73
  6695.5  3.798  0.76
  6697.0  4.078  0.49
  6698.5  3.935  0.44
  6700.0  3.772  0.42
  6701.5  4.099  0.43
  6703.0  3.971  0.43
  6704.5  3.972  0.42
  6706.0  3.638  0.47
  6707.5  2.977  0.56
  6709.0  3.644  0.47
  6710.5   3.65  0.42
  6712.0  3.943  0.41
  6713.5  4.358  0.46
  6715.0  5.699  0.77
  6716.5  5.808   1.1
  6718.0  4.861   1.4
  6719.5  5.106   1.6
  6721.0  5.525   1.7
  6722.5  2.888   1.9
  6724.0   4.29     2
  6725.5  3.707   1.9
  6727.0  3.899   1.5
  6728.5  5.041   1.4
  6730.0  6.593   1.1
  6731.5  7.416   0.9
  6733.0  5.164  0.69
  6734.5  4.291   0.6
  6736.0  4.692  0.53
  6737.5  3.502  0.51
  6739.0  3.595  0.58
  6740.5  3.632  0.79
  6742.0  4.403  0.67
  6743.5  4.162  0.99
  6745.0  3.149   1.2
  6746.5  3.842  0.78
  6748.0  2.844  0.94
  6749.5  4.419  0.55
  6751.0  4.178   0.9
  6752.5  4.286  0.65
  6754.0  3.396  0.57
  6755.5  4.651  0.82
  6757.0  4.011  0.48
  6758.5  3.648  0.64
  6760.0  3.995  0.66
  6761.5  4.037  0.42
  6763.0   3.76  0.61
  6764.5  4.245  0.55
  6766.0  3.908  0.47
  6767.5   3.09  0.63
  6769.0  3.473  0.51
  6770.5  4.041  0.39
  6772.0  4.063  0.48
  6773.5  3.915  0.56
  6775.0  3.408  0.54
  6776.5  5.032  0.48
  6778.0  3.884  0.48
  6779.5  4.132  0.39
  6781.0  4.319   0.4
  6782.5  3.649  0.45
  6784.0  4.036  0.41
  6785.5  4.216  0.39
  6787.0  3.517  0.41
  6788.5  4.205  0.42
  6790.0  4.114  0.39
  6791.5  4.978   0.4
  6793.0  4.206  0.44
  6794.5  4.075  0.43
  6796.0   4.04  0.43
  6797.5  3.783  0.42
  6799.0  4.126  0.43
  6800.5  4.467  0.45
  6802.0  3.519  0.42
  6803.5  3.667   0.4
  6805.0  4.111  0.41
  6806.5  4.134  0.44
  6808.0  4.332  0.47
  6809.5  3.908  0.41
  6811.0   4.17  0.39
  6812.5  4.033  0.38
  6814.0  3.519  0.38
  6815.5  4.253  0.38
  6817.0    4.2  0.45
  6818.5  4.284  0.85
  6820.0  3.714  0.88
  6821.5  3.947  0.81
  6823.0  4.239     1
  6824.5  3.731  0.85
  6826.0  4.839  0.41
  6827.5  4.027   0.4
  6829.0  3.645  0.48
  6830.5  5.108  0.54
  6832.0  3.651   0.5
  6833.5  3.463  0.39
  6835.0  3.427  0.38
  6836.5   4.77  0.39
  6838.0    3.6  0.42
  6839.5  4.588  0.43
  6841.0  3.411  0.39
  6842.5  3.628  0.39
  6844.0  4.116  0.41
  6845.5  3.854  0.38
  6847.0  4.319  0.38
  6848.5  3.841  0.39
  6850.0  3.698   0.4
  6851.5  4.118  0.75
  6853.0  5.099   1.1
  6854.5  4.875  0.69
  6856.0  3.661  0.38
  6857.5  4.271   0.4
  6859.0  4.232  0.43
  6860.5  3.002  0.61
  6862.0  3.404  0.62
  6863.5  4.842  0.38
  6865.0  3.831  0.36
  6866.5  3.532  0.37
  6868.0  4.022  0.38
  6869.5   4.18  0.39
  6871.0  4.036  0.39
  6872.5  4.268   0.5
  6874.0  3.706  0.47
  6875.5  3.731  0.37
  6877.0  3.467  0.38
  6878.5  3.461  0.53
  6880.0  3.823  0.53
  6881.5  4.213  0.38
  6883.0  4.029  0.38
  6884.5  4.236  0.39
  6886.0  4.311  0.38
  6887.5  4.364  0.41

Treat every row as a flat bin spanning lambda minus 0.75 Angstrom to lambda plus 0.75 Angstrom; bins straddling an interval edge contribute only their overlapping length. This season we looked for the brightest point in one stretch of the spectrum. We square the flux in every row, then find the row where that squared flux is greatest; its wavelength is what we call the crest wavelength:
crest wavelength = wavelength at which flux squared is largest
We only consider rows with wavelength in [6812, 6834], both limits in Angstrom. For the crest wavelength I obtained 6830.5 Angstrom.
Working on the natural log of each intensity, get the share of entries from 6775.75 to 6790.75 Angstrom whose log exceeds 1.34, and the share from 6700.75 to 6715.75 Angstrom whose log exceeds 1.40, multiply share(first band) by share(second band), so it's 0.24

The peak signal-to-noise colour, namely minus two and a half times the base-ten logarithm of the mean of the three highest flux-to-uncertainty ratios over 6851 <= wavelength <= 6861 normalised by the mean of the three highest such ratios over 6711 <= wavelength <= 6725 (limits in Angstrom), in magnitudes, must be -0.14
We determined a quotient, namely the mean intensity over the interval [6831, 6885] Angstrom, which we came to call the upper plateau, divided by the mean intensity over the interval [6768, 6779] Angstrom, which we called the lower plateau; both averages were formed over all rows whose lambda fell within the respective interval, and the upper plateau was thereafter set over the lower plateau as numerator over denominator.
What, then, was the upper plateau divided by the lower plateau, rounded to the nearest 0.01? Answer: 1.00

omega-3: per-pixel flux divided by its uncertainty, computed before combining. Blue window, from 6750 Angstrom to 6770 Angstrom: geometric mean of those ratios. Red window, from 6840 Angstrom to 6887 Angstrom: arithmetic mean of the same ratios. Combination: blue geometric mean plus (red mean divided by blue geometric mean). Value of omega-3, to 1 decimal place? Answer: 7.9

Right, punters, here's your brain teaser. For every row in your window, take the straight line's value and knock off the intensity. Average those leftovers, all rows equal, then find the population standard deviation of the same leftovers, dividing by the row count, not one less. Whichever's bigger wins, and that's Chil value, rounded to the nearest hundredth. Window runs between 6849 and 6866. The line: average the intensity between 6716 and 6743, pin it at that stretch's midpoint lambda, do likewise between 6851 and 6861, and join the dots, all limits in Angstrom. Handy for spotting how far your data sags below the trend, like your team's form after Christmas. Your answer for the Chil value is 0.62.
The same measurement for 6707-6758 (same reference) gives 1.00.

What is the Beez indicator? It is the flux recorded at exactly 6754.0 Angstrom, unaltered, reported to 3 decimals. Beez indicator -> 3.396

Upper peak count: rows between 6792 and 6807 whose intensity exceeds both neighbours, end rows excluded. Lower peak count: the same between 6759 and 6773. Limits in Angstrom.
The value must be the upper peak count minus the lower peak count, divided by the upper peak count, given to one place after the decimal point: -1.0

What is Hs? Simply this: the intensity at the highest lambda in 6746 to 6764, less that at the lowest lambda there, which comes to -0.1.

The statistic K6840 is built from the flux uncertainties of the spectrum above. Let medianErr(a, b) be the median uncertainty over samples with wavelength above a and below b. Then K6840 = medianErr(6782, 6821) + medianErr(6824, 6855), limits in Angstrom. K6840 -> 0.83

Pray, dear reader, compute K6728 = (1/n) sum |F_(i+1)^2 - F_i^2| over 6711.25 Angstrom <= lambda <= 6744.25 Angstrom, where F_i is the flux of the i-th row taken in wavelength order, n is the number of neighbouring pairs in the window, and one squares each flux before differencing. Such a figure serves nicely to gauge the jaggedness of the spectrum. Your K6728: 8.2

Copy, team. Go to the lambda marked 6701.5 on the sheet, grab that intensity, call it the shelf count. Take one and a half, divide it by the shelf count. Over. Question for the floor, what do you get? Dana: 0.366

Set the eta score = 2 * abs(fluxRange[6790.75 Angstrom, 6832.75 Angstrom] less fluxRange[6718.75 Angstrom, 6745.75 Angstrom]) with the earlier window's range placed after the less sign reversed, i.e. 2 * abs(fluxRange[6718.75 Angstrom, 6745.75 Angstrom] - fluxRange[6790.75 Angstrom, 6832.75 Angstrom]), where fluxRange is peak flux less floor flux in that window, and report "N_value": 6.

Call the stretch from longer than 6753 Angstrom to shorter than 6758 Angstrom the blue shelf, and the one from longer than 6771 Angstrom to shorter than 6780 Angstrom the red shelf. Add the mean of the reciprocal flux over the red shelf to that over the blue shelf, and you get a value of 0.502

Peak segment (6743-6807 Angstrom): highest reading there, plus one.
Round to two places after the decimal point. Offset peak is 6.03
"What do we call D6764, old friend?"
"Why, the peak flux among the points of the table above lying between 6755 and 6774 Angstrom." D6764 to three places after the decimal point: 4.651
